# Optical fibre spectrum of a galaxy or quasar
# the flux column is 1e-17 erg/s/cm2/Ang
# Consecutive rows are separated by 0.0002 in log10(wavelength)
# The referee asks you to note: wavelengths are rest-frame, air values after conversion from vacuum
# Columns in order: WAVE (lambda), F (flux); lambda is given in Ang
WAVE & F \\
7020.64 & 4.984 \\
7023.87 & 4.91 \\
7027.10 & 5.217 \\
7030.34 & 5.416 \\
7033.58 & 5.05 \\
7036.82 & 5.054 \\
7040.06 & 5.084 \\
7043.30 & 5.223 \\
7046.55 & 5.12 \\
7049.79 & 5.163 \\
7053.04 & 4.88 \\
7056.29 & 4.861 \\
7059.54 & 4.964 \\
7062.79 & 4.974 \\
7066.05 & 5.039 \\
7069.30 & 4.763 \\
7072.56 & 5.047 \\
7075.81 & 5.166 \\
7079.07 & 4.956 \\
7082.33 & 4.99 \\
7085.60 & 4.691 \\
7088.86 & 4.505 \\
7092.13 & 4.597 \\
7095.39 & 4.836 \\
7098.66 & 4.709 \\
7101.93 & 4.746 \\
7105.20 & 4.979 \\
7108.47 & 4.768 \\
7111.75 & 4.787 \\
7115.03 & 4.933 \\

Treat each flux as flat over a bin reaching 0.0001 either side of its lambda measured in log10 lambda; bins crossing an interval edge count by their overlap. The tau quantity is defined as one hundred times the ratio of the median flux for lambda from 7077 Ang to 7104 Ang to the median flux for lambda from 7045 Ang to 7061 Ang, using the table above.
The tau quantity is 95.2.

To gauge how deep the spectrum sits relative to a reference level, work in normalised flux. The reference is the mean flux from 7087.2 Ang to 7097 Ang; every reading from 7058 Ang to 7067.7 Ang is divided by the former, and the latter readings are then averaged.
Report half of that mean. 0.537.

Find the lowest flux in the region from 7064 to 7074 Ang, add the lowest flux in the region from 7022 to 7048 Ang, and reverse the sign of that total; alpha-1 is -9.67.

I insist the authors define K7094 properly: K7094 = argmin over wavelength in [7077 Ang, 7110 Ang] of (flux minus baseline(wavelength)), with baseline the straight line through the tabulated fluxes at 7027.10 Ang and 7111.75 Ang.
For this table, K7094 7088.86 Ang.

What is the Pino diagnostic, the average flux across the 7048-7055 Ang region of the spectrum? 5.02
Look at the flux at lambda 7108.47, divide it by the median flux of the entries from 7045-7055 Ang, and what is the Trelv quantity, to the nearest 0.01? 0.93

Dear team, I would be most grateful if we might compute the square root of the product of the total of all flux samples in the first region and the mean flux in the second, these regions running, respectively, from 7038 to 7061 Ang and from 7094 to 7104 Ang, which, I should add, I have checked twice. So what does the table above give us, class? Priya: 13.0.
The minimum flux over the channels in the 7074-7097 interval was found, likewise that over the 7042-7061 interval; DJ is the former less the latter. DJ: -0.4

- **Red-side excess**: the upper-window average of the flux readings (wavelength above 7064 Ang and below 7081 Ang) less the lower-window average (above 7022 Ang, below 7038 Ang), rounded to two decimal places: -0.14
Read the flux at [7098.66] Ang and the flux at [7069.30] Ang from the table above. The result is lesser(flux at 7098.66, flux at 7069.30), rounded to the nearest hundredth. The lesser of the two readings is 4.71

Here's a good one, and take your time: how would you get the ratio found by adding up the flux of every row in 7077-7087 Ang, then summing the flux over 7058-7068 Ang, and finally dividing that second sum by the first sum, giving 1.0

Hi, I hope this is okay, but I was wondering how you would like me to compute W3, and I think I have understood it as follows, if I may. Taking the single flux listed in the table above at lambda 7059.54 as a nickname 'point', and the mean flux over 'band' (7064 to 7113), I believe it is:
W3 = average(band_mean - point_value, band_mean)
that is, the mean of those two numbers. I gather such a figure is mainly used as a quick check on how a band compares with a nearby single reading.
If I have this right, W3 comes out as 2.36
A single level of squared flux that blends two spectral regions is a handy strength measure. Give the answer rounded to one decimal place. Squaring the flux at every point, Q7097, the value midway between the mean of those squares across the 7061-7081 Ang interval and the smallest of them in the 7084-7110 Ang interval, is 22.6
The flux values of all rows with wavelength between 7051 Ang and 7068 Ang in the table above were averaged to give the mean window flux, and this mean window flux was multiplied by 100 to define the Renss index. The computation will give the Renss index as 494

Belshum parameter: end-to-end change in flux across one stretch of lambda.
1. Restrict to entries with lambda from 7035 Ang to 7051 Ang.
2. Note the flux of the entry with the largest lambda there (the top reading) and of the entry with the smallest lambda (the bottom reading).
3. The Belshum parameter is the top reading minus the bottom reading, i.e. 0.11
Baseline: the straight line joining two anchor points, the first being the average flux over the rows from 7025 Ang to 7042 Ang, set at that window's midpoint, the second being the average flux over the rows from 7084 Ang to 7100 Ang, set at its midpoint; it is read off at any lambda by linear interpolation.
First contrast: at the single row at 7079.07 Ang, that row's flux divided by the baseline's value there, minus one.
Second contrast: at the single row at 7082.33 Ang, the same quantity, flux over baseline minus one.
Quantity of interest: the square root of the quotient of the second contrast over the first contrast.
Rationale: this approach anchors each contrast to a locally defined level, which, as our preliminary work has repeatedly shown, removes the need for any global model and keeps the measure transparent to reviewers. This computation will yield 1.2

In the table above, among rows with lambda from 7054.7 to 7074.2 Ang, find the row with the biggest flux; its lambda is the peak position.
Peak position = 7072.56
